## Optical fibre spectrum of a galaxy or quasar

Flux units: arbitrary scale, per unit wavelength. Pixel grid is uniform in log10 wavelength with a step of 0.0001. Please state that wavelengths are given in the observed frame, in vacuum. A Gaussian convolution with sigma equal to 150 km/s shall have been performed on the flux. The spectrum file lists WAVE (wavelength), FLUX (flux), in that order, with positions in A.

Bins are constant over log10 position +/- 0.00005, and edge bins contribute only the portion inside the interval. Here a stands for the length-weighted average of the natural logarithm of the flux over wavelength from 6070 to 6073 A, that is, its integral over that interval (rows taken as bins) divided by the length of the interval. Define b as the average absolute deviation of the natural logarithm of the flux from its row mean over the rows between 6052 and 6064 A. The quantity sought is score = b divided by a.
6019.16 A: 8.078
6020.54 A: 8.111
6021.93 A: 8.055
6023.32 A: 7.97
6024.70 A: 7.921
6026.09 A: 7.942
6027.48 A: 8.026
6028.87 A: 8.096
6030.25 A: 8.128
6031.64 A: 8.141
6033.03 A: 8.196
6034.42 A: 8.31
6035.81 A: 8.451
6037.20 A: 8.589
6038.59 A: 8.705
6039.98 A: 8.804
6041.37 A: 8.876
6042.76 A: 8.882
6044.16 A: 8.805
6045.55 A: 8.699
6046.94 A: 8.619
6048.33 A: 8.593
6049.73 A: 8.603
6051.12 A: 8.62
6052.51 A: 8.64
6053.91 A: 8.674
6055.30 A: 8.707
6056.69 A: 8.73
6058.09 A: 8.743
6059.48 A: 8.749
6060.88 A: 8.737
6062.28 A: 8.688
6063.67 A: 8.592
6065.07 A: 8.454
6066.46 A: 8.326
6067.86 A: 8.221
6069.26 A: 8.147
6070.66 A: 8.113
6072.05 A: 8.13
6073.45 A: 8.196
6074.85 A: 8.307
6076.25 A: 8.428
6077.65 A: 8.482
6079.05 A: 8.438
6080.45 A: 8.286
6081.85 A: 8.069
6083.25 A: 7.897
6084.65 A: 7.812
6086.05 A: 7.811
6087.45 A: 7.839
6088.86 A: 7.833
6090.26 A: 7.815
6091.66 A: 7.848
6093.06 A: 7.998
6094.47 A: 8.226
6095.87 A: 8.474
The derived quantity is 0.0023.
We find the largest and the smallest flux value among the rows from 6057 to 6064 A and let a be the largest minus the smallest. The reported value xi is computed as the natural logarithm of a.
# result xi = -1.85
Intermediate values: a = 0.16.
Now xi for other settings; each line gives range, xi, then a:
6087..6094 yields -1.70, 0.18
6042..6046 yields -1.70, 0.18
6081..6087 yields -1.35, 0.26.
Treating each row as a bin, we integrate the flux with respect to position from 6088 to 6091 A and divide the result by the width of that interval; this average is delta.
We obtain 7.8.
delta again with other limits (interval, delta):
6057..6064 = 8.7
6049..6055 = 8.6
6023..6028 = 8.0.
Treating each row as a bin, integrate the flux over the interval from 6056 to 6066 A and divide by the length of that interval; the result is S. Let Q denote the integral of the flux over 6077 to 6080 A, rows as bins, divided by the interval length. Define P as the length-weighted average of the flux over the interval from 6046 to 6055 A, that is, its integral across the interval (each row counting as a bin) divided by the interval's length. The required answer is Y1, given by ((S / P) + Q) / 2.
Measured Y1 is 4.72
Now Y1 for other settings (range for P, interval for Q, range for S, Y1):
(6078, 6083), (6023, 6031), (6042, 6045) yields 4.55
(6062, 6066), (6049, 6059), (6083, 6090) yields 4.80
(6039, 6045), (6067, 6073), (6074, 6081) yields 4.55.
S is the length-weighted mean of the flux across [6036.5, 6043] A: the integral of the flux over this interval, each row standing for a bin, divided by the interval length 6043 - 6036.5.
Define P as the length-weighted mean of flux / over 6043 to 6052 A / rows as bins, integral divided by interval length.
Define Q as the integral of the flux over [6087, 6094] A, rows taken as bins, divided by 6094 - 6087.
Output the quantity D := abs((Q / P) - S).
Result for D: 7.9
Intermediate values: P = 8.67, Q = 7.87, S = 8.77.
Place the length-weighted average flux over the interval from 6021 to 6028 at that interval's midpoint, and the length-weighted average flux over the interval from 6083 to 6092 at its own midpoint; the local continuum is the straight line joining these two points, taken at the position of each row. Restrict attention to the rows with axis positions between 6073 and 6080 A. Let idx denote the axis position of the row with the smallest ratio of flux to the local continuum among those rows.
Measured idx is 6073.45 A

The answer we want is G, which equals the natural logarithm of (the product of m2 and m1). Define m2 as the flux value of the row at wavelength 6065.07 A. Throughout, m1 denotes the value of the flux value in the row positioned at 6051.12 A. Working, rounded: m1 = 8.62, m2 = 8.454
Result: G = 4.29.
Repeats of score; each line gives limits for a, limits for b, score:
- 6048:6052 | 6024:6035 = 0.0057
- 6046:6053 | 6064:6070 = 0.0058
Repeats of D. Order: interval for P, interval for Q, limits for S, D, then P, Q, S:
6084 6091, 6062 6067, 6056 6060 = 7.7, 7.82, 8.52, 8.74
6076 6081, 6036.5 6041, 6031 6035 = 7.2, 8.41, 8.72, 8.21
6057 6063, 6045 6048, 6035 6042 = 7.7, 8.72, 8.66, 8.68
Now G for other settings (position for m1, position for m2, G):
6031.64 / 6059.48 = 4.27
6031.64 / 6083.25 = 4.16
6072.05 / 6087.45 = 4.15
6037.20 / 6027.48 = 4.23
